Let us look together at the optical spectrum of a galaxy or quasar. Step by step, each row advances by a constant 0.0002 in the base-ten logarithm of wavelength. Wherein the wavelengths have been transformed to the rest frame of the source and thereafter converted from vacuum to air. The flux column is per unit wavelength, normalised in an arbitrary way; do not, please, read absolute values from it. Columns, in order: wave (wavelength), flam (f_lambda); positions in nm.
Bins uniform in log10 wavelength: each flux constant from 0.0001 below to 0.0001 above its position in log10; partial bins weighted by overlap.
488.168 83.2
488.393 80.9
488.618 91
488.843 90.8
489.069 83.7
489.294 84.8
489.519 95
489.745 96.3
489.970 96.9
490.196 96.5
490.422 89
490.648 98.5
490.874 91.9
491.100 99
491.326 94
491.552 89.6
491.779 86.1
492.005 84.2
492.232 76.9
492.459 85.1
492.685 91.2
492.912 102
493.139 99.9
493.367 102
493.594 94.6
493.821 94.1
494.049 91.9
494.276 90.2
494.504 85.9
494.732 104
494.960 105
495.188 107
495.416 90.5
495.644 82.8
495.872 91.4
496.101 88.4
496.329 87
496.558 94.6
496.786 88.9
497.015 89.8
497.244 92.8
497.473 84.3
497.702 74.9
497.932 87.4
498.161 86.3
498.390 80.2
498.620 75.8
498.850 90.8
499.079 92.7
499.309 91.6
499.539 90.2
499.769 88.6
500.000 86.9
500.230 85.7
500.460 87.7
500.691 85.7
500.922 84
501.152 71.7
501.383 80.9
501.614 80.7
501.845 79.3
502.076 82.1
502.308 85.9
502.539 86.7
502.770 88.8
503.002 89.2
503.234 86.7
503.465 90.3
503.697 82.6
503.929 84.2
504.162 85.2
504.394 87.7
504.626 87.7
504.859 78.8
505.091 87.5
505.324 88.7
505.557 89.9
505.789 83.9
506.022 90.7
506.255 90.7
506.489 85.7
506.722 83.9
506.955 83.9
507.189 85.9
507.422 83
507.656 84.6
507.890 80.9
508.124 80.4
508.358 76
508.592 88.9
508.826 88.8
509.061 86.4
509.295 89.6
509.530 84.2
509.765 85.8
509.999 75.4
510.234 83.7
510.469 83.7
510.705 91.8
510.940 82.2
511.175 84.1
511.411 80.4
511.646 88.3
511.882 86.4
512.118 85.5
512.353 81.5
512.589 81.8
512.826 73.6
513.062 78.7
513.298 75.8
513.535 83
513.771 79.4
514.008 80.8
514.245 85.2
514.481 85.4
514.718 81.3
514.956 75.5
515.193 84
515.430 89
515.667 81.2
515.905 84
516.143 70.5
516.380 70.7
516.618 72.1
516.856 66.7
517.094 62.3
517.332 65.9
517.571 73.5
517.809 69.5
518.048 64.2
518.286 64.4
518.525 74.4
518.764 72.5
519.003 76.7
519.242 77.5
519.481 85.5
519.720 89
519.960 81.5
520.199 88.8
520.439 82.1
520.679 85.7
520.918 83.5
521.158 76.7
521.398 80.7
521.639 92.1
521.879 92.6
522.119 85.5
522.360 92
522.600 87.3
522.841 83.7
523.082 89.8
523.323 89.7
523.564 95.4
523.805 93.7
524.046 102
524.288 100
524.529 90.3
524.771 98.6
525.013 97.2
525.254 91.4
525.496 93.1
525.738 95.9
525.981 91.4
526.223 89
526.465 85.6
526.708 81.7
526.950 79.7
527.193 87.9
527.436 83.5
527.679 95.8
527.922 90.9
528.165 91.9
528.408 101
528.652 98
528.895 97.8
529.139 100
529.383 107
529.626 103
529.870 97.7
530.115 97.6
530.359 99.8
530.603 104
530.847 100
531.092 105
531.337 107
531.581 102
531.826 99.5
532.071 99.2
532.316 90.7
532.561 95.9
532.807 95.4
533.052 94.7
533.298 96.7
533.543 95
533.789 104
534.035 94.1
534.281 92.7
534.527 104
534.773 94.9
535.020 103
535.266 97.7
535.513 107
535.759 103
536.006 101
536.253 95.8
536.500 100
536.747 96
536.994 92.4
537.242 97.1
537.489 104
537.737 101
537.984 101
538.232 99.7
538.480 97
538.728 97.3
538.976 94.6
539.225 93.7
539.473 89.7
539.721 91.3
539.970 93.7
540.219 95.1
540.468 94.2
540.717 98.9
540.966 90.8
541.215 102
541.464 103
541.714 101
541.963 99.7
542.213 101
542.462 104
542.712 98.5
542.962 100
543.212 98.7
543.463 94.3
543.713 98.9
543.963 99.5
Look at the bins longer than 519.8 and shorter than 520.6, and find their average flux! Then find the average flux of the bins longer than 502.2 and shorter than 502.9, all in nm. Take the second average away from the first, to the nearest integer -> -3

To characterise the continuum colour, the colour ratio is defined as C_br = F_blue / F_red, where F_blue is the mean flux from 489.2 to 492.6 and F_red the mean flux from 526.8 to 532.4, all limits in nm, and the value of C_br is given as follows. 0.93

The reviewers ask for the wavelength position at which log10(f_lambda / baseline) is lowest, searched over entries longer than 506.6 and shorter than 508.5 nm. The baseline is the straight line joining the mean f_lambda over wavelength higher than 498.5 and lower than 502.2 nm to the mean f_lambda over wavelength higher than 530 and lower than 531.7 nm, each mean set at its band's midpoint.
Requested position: 508.358 nm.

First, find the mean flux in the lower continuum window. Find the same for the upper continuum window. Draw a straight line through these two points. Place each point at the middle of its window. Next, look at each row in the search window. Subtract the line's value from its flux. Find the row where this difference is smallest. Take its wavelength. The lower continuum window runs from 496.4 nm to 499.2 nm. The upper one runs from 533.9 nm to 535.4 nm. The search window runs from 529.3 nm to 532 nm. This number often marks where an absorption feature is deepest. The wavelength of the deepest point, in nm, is 530.115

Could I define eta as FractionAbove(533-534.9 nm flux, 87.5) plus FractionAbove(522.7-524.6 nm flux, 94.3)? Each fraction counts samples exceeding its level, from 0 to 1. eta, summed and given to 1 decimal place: 1.4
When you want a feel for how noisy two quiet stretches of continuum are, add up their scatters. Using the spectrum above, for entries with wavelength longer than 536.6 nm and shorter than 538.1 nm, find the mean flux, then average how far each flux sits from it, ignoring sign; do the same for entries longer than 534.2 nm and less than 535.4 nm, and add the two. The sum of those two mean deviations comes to 7.4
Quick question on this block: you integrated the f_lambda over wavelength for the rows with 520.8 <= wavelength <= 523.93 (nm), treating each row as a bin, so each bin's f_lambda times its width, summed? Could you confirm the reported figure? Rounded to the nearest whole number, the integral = 275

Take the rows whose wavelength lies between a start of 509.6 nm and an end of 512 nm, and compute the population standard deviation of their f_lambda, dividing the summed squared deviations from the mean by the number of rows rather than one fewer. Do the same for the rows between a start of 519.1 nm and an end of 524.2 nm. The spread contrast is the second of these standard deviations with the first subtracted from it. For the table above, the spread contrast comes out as 1.8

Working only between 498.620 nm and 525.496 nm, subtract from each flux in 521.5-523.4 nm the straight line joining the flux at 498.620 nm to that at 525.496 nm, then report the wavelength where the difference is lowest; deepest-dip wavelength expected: 522.841 nm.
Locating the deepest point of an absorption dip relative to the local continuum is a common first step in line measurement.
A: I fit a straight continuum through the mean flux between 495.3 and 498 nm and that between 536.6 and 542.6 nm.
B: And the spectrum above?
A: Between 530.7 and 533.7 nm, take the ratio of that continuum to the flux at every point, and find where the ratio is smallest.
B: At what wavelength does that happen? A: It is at 531.337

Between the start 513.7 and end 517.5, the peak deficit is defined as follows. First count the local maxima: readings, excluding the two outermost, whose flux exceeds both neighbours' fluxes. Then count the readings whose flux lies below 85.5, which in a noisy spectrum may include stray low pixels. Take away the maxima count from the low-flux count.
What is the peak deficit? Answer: 11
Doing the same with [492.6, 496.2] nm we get -3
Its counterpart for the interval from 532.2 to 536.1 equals -6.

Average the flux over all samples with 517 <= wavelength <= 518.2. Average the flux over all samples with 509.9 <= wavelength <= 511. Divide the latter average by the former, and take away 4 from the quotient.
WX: -2.8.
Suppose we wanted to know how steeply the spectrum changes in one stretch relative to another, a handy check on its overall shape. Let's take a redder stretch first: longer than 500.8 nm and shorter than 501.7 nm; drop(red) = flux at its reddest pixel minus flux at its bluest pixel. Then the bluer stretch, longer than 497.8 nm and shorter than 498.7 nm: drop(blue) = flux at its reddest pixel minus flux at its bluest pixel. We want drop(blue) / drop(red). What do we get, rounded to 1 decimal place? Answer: 3.5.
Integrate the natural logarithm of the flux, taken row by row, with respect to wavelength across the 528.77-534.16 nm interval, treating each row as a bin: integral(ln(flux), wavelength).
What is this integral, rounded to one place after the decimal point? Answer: 24.8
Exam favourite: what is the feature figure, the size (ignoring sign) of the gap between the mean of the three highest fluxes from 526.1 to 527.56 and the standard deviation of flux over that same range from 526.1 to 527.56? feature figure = 84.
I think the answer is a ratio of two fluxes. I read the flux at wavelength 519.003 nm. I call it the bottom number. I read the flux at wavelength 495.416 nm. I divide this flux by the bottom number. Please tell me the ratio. 1.18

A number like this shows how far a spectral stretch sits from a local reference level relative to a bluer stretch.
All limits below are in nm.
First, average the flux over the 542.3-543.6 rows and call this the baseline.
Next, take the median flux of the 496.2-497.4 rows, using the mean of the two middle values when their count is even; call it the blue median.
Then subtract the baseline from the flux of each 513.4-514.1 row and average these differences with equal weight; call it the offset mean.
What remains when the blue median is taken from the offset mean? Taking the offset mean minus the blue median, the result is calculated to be -108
